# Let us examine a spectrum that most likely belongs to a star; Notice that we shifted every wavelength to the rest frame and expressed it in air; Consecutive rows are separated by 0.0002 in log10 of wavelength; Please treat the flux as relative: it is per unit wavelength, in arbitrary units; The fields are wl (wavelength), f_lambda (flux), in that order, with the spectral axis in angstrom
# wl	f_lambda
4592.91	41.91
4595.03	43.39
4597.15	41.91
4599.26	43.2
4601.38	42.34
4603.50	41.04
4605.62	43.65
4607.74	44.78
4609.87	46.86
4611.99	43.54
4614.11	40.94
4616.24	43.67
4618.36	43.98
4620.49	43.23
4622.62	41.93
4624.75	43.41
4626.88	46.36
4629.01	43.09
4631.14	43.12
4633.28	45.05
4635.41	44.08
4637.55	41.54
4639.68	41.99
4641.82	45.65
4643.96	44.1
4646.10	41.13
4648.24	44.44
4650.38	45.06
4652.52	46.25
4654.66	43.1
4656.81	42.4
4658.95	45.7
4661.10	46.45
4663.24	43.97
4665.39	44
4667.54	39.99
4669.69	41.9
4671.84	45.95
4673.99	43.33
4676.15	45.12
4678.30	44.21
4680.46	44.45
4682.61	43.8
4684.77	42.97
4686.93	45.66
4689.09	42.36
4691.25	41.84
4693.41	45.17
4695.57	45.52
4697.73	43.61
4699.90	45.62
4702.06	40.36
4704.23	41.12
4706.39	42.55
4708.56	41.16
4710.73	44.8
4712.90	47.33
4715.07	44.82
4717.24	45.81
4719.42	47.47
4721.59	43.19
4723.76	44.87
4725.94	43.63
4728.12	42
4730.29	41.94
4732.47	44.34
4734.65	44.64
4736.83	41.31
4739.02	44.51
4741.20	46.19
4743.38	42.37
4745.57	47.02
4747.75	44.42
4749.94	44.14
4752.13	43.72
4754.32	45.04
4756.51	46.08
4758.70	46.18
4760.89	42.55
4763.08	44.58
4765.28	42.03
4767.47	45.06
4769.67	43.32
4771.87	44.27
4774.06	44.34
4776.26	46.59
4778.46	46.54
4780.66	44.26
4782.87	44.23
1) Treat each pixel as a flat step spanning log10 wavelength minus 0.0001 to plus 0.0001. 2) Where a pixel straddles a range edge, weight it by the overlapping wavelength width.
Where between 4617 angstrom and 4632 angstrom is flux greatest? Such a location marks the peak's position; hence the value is 4626.88 angstrom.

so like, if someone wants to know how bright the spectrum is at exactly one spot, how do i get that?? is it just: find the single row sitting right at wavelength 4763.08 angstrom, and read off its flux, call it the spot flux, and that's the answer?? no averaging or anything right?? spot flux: 44.58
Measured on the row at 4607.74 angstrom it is 44.78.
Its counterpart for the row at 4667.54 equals 39.99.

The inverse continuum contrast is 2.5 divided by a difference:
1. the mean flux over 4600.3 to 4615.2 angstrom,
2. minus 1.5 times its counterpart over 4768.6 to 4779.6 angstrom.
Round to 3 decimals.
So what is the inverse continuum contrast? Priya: -0.103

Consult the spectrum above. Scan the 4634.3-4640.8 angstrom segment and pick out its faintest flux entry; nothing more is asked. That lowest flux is 41.54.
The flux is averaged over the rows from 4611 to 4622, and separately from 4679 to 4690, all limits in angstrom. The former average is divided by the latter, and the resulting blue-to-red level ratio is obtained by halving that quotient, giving 0.491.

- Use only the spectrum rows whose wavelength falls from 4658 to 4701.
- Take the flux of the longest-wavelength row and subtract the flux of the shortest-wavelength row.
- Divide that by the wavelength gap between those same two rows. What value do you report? 0.00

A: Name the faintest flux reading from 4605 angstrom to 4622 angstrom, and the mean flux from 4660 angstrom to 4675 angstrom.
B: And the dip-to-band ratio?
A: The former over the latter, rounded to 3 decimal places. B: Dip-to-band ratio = 0.938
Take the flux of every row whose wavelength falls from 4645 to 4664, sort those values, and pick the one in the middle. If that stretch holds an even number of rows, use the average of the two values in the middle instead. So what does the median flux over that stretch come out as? 44.4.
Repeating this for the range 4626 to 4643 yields 43.6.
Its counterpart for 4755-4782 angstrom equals 44.5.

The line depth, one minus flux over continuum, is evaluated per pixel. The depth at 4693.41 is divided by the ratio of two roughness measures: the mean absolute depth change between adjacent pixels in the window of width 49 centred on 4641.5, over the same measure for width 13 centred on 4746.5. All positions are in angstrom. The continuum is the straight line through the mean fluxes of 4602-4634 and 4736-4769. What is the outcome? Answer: -0.034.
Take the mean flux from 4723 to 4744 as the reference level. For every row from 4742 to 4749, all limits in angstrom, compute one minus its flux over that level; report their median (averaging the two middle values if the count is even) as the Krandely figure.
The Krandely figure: -0.019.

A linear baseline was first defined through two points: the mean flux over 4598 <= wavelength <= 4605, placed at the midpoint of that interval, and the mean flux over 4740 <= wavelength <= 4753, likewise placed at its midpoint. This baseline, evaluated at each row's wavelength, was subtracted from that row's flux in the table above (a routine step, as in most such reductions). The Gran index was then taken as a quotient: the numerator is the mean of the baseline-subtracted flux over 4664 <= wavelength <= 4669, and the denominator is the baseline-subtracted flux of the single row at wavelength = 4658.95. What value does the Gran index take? -0.5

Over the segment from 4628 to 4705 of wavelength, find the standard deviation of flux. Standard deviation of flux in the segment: 1.7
